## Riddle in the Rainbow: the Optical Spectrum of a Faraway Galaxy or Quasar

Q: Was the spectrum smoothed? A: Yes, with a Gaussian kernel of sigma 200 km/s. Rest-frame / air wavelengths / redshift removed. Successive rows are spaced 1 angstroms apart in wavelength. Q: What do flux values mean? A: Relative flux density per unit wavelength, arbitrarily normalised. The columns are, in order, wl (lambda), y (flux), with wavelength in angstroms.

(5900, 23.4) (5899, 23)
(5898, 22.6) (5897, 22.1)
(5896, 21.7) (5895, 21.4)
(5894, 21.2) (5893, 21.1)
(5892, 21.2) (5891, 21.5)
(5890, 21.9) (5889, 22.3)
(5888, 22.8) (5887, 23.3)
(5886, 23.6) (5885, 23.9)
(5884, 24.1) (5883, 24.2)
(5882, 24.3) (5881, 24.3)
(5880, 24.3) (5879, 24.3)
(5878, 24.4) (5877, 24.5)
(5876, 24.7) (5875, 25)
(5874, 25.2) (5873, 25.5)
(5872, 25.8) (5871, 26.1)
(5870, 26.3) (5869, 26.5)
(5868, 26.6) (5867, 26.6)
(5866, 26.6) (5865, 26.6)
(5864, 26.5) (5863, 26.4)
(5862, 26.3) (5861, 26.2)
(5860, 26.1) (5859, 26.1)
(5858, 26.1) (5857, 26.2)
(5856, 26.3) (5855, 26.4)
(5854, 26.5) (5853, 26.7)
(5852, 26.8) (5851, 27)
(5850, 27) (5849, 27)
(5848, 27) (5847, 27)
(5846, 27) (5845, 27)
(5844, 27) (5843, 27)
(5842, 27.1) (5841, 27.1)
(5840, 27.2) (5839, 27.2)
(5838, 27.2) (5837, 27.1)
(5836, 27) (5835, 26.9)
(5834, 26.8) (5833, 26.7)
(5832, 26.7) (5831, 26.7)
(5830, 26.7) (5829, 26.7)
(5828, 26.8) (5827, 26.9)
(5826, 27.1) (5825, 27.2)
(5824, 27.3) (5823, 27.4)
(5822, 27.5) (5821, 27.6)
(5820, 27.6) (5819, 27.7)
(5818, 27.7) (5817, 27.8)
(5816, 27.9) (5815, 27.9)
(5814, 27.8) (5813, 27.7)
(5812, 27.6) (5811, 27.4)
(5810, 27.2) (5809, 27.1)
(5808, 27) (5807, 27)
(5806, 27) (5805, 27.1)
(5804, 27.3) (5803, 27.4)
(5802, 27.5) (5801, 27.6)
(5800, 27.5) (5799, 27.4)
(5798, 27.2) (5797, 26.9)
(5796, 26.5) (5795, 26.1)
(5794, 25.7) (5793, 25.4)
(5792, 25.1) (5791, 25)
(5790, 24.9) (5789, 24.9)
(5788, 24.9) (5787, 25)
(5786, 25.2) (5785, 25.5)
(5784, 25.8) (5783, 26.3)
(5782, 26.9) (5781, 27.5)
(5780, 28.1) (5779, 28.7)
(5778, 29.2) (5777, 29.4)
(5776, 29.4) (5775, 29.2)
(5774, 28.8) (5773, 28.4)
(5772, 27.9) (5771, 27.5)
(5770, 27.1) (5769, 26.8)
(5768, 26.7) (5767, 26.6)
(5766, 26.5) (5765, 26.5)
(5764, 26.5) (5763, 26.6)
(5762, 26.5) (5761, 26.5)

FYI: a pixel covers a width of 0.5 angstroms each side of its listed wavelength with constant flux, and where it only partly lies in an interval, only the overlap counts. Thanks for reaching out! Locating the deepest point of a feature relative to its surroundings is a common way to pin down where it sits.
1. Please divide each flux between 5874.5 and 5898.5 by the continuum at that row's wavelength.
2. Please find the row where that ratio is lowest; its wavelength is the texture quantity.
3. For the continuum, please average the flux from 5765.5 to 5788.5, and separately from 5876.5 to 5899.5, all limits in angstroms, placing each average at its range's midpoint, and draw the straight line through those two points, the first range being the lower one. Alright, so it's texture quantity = 5893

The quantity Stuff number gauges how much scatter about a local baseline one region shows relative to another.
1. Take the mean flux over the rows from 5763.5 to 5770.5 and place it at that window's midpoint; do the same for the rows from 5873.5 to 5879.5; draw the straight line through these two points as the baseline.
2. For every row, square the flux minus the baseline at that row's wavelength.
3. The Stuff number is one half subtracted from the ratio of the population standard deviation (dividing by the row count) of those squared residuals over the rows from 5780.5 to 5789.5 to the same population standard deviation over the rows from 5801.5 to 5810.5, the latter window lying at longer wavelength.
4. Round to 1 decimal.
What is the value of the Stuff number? 1.4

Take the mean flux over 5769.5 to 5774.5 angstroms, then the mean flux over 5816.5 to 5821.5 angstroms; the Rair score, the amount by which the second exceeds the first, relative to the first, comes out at -0.009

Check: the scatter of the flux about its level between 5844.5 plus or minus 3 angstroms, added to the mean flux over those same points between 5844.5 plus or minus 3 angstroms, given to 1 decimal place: 27.1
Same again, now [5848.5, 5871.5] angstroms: 26.8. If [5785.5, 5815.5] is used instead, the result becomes 27.7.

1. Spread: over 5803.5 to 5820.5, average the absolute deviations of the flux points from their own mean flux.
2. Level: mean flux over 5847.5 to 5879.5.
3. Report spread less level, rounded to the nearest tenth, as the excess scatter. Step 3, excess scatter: -25.8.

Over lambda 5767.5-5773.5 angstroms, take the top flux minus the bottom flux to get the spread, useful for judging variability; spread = 1.7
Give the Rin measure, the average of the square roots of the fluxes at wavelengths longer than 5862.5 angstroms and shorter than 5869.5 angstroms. 5.15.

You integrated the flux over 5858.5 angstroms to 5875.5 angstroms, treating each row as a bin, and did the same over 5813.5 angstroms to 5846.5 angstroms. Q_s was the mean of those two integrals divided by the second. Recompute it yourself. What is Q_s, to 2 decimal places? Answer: 0.75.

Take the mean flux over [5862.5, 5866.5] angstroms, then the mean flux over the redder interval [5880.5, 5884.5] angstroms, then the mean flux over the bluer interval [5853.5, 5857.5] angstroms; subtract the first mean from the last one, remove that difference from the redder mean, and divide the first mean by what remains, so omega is 1.09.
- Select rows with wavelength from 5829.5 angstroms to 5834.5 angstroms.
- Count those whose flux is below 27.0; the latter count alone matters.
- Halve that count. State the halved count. 2.5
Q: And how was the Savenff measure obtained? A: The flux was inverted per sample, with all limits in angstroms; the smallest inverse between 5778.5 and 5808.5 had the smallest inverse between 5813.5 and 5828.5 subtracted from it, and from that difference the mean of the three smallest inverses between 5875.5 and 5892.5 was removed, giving -0.0418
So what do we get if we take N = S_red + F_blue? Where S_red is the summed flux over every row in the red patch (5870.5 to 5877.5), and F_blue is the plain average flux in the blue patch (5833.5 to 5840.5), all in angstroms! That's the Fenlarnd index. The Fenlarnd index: 204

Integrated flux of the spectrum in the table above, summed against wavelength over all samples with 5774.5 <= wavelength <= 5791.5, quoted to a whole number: 456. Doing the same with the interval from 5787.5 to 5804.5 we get 447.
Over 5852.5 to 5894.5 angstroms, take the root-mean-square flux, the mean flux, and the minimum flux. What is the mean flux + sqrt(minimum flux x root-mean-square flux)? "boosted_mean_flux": 47.8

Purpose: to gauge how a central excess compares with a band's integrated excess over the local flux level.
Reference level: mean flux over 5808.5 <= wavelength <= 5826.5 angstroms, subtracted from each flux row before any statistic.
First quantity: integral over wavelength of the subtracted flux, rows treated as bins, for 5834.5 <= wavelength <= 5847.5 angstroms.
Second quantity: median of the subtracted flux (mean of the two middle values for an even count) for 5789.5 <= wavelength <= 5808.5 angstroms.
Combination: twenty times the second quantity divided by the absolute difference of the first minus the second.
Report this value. -1.9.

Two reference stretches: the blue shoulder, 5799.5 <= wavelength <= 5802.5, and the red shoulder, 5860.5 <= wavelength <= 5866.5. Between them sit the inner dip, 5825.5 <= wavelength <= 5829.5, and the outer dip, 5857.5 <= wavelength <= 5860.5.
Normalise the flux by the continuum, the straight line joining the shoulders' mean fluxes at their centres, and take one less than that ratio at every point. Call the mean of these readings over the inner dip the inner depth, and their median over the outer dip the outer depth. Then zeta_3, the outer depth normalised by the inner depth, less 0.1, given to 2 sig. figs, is 2.1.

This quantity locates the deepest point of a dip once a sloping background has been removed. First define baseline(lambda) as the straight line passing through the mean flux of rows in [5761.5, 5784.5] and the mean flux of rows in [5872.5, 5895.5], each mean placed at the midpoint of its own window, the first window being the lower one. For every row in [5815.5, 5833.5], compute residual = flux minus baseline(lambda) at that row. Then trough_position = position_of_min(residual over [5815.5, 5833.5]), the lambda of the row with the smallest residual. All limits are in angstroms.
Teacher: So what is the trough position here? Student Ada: 5829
